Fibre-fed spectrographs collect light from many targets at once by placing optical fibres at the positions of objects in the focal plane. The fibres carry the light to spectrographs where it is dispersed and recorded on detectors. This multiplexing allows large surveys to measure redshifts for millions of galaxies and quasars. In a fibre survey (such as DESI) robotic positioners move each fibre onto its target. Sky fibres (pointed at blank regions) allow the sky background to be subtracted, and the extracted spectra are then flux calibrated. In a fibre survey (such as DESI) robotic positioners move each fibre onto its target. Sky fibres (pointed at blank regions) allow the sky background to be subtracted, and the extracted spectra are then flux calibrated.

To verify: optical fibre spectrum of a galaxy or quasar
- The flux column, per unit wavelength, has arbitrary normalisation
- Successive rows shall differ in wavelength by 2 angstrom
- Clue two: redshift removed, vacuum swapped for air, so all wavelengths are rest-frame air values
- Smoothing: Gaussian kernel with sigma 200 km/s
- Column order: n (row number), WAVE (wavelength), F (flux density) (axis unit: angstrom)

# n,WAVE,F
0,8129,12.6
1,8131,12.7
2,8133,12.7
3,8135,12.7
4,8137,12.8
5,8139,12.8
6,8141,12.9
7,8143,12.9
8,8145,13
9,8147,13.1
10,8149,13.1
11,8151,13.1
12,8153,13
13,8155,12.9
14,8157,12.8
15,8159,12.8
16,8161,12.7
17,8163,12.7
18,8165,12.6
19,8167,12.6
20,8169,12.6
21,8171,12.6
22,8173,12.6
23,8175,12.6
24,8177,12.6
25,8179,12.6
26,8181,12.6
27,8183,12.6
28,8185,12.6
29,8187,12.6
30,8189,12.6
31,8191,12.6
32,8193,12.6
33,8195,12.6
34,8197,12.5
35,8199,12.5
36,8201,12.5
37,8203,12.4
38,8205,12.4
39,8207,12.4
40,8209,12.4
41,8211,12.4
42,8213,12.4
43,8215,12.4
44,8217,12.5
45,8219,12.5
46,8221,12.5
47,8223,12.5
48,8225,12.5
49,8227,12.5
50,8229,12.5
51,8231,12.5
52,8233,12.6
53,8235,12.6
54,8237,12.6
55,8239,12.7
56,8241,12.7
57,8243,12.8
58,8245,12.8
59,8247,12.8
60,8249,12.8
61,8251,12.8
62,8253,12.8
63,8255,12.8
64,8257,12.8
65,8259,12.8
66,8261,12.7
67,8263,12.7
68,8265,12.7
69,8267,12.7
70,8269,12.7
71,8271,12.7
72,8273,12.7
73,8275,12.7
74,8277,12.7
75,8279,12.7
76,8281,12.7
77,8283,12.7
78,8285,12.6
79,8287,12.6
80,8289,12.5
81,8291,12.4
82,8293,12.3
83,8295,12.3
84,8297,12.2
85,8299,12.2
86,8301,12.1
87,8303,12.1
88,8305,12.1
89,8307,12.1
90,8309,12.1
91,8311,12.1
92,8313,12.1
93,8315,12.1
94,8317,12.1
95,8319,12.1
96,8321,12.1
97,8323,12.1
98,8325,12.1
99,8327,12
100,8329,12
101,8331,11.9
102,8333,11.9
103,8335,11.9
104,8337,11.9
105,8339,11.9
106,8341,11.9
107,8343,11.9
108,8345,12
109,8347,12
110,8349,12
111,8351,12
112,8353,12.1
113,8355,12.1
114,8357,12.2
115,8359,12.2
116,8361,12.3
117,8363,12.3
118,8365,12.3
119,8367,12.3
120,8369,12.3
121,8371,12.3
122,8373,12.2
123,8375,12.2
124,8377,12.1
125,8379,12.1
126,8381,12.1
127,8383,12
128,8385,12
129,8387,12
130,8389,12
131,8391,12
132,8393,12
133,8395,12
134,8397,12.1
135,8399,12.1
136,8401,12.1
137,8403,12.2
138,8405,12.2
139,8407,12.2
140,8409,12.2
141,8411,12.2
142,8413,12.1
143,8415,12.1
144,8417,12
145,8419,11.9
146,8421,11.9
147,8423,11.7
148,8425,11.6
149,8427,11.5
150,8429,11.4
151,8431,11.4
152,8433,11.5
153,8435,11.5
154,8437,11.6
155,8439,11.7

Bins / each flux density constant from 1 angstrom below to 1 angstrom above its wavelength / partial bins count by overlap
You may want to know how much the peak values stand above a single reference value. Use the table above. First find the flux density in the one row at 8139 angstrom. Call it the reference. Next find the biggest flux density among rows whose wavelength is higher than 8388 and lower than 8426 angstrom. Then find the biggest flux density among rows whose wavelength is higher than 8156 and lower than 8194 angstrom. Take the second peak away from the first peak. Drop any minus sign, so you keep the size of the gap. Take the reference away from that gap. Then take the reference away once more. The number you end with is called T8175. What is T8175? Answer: -25.0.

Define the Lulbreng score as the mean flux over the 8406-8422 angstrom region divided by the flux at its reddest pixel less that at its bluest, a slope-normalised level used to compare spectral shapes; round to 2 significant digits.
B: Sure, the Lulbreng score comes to -40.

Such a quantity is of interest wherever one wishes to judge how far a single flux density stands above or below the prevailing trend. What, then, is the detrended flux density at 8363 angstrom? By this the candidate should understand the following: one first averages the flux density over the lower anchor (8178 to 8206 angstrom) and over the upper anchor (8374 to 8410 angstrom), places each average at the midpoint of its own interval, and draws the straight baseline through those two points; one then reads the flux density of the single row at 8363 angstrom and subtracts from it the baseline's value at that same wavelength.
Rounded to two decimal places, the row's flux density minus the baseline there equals 0.14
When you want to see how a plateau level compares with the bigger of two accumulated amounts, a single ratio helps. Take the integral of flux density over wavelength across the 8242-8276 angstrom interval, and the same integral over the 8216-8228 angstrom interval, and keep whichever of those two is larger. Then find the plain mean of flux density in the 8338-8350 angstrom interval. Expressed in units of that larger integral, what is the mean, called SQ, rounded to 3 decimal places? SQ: 0.028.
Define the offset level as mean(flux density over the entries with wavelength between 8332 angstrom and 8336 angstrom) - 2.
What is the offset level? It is 9.9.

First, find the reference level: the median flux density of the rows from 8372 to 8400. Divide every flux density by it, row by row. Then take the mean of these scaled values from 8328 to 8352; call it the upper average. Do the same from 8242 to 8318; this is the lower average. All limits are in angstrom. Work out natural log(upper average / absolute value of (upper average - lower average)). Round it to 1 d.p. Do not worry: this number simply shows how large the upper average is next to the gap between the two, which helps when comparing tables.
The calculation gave 3.0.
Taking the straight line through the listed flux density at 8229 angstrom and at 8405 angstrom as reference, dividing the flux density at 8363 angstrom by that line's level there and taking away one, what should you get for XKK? 0.002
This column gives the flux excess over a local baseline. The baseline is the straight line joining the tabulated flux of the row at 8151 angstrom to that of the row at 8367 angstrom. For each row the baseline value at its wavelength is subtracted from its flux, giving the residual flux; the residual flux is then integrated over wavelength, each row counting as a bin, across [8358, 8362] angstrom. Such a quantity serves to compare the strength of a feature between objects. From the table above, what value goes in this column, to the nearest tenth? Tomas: -0.3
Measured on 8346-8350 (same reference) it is -1.5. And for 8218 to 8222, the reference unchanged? -1.4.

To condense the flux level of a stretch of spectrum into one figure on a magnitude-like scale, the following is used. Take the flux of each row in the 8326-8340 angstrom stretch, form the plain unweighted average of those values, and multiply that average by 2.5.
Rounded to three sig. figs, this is 29.8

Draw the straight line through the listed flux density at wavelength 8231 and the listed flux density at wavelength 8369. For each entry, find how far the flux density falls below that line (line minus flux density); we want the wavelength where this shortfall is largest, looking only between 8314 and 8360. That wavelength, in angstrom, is 8331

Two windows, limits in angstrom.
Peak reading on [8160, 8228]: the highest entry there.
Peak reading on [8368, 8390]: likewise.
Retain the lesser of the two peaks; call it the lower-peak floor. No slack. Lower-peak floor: 12.3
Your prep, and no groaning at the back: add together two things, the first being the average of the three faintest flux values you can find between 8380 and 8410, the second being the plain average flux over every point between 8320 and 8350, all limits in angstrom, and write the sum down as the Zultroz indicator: 24.0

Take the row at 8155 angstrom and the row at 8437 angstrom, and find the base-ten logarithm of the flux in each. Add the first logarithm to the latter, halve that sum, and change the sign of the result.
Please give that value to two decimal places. -1.09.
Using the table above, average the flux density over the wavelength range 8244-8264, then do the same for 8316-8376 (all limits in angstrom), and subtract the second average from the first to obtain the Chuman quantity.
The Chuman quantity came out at 0.69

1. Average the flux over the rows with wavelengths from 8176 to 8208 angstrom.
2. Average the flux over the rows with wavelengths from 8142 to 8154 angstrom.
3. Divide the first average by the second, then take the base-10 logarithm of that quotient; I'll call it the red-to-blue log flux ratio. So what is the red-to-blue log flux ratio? -0.017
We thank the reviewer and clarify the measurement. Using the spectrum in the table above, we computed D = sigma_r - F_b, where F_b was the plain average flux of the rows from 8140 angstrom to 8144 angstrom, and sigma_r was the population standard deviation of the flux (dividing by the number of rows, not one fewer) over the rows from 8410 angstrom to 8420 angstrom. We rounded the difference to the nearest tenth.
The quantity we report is -12.8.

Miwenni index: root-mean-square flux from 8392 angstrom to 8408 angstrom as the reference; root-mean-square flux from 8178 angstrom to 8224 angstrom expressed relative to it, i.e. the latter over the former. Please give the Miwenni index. 1.03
